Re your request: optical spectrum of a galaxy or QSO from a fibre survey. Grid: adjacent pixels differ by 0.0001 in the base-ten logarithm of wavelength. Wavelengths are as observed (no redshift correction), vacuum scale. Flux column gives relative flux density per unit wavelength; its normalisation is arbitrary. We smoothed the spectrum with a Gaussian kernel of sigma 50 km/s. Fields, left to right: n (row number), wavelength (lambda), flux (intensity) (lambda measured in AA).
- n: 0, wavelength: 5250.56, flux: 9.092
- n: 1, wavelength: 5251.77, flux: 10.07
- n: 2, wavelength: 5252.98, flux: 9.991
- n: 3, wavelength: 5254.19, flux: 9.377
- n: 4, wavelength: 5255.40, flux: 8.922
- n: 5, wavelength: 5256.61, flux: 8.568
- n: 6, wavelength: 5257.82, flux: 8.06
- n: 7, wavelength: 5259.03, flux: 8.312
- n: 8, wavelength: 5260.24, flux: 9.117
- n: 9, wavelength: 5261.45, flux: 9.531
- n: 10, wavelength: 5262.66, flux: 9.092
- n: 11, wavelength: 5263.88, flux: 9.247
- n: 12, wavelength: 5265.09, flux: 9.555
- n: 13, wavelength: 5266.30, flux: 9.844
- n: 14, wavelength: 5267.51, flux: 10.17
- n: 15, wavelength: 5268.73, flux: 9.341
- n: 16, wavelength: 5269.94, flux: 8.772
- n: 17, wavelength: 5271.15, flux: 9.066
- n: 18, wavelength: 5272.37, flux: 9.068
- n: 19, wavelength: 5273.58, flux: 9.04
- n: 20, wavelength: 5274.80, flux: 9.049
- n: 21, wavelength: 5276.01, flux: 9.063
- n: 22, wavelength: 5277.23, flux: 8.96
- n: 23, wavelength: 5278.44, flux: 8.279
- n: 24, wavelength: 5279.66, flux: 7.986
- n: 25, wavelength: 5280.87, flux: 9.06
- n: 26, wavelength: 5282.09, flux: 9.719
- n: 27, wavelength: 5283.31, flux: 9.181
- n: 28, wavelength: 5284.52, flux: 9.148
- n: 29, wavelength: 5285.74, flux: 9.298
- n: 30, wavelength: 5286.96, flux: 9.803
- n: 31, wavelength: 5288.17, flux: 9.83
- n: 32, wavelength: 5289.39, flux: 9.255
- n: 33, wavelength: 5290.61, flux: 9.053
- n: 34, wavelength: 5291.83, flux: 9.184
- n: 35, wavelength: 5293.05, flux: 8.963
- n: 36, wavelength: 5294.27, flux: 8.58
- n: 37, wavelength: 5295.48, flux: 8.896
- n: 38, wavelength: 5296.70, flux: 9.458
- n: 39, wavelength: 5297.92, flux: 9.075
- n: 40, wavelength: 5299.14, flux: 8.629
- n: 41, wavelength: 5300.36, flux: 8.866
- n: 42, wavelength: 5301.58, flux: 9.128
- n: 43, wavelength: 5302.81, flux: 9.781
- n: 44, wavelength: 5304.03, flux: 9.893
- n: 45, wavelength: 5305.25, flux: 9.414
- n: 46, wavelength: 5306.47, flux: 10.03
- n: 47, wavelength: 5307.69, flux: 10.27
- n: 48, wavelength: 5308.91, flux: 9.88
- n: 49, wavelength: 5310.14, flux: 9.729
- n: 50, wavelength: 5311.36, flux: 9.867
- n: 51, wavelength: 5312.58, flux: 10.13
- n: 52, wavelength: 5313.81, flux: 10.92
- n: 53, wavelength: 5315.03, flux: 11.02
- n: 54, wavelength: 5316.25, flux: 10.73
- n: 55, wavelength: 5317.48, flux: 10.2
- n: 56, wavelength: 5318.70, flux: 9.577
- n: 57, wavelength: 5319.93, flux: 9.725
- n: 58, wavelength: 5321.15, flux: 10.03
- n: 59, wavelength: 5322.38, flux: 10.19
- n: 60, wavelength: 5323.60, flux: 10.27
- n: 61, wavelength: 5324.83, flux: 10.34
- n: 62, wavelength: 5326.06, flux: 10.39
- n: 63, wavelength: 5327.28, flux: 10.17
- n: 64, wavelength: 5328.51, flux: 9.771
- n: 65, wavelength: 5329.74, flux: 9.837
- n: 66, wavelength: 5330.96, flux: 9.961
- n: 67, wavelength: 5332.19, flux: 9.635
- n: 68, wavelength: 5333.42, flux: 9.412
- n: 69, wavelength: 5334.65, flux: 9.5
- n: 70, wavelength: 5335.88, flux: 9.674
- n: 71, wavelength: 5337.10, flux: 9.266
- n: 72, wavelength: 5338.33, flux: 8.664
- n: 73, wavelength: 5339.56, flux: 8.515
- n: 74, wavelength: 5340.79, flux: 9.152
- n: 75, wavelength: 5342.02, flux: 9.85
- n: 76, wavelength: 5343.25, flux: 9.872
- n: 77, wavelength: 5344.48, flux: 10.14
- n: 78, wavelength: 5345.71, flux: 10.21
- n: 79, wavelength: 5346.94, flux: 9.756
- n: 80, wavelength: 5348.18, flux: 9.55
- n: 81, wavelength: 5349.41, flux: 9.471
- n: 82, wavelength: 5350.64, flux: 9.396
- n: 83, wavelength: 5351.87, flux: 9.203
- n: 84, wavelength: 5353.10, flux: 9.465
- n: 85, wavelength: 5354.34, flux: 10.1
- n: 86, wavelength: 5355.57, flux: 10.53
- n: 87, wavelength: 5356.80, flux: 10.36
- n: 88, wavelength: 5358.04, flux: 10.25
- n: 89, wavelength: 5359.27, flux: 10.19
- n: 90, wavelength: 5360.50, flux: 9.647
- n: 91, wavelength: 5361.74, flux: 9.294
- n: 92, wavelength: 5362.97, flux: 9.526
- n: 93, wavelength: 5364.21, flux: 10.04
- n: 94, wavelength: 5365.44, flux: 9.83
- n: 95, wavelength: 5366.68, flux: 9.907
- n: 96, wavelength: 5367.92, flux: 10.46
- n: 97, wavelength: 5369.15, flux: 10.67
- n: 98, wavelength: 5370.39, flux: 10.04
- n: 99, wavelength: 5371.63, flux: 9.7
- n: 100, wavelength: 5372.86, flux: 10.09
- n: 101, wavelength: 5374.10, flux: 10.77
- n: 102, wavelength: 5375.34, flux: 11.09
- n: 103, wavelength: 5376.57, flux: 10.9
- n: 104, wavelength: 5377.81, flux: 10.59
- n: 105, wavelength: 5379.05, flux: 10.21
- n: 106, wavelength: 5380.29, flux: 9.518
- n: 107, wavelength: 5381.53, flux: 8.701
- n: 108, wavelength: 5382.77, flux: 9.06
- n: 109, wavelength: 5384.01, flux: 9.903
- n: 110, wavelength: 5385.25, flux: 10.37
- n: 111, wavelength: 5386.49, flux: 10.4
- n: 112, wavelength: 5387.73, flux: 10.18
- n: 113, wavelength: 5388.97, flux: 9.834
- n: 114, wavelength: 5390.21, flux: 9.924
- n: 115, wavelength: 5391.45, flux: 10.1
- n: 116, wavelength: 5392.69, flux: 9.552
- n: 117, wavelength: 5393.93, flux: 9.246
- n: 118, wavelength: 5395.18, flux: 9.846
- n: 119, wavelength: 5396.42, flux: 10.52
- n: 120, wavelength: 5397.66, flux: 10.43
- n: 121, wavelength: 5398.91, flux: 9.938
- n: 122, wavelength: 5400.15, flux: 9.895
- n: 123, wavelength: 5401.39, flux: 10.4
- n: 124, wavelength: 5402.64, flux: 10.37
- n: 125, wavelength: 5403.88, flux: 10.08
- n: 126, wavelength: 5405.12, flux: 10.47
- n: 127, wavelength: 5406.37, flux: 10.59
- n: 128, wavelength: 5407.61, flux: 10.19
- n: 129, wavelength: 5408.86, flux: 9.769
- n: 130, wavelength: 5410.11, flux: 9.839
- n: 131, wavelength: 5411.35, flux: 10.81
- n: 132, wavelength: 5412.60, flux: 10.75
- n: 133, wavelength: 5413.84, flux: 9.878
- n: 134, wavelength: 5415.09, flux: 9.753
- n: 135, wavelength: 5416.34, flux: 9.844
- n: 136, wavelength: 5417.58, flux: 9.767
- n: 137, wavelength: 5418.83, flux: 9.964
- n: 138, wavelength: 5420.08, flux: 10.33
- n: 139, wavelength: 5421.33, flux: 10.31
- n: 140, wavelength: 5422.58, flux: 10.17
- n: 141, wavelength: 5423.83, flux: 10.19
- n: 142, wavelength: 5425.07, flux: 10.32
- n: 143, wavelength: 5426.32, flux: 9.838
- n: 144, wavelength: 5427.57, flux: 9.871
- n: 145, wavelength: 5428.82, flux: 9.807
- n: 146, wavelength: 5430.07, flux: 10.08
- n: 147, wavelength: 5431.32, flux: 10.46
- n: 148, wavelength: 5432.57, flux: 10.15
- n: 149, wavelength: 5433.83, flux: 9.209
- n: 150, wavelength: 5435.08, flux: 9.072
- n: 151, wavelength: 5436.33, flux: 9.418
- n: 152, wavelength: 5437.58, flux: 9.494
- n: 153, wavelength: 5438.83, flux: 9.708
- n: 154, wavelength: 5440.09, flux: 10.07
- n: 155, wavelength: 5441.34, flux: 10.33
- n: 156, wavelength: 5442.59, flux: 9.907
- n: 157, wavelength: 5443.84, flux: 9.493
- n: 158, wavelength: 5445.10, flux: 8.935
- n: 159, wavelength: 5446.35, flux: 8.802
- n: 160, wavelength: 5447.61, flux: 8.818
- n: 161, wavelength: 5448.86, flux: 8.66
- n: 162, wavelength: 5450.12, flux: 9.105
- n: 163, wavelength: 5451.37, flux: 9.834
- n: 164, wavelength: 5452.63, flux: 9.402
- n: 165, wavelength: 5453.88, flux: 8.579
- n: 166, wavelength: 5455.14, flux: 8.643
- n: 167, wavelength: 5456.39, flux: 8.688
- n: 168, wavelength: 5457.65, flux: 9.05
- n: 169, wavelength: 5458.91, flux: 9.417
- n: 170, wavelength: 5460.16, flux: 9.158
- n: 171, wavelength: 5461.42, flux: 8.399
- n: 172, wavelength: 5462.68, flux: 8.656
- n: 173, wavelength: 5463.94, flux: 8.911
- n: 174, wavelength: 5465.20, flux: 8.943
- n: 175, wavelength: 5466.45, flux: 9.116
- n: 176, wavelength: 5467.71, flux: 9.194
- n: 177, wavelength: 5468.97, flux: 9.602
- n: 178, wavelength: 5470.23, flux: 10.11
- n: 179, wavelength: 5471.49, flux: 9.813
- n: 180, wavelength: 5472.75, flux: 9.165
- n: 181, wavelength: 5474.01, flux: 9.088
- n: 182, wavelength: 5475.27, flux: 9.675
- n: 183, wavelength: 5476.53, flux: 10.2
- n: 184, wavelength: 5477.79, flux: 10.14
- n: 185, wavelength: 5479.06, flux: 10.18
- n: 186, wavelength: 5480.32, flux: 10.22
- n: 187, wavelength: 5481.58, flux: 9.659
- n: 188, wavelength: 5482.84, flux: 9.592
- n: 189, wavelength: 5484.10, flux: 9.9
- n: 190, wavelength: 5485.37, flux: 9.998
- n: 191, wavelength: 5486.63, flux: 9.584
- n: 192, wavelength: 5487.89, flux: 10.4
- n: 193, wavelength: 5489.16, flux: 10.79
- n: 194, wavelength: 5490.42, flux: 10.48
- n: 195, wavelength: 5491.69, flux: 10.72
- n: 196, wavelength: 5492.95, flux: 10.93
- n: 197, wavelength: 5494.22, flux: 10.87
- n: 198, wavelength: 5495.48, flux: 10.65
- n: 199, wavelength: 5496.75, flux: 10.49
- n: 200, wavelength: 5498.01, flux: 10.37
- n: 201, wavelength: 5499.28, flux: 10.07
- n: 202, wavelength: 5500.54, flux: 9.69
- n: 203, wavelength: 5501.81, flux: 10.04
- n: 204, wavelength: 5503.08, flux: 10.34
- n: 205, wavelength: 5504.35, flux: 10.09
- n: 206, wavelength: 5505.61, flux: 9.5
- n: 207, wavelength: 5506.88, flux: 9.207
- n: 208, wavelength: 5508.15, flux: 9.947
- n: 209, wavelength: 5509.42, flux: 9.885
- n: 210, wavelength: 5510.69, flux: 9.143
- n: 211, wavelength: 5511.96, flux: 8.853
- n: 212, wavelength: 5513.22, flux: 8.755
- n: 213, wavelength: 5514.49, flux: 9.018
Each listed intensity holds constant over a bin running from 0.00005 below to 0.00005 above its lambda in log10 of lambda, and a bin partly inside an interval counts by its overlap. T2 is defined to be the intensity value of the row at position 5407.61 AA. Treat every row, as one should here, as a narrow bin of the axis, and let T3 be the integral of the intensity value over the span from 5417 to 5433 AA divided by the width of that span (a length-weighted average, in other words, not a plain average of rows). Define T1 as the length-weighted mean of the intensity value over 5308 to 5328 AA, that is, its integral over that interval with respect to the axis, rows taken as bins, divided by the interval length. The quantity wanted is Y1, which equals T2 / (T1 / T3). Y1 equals 10.1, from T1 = 10.2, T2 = 10.19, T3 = 10.1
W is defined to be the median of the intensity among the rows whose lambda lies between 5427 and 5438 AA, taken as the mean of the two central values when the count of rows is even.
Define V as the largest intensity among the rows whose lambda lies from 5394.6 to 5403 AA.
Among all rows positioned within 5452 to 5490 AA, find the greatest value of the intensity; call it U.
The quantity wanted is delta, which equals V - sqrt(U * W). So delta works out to 0.23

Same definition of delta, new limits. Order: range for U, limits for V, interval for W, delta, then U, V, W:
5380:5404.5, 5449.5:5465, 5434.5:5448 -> -0.16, 10.52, 9.834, 9.49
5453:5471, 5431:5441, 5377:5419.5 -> 0.43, 10.11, 10.46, 9.95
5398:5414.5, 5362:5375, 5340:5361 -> 0.45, 10.81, 10.77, 9.85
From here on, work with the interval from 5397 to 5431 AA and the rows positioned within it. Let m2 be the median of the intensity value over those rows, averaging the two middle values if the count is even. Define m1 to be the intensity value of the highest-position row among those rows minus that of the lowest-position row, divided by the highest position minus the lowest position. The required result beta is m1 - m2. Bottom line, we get -10.1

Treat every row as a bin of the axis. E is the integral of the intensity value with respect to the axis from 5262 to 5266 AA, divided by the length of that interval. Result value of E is 9.3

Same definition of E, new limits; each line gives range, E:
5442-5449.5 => 9.1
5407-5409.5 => 9.9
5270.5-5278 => 9.0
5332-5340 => 9.2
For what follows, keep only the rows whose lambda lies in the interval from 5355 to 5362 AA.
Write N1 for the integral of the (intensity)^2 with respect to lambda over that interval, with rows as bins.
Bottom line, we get 712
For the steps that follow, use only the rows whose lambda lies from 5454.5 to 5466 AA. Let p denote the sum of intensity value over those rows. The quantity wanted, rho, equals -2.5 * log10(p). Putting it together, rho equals -4.76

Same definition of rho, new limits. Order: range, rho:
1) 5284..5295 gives -4.80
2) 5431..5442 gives -4.86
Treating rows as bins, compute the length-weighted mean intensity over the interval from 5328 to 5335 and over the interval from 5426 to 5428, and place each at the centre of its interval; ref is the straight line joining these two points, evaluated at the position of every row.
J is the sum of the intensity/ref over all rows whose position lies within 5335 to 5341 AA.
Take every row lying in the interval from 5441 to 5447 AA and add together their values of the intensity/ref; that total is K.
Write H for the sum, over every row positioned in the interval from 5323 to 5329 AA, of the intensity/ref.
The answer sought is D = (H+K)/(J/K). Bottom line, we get 10.4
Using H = 5.26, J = 4.7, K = 4.8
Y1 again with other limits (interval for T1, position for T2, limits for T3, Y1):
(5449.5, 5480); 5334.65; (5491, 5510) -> 10.4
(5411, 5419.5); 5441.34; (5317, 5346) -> 10.0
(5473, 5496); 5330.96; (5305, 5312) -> 9.7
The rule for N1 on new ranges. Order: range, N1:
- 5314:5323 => 947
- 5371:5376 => 545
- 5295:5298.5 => 293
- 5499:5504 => 504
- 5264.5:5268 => 340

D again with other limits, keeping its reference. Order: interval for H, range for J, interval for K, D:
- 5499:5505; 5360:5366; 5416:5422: 10.4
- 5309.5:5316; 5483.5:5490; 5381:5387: 10.0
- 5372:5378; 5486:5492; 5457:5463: 8.6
